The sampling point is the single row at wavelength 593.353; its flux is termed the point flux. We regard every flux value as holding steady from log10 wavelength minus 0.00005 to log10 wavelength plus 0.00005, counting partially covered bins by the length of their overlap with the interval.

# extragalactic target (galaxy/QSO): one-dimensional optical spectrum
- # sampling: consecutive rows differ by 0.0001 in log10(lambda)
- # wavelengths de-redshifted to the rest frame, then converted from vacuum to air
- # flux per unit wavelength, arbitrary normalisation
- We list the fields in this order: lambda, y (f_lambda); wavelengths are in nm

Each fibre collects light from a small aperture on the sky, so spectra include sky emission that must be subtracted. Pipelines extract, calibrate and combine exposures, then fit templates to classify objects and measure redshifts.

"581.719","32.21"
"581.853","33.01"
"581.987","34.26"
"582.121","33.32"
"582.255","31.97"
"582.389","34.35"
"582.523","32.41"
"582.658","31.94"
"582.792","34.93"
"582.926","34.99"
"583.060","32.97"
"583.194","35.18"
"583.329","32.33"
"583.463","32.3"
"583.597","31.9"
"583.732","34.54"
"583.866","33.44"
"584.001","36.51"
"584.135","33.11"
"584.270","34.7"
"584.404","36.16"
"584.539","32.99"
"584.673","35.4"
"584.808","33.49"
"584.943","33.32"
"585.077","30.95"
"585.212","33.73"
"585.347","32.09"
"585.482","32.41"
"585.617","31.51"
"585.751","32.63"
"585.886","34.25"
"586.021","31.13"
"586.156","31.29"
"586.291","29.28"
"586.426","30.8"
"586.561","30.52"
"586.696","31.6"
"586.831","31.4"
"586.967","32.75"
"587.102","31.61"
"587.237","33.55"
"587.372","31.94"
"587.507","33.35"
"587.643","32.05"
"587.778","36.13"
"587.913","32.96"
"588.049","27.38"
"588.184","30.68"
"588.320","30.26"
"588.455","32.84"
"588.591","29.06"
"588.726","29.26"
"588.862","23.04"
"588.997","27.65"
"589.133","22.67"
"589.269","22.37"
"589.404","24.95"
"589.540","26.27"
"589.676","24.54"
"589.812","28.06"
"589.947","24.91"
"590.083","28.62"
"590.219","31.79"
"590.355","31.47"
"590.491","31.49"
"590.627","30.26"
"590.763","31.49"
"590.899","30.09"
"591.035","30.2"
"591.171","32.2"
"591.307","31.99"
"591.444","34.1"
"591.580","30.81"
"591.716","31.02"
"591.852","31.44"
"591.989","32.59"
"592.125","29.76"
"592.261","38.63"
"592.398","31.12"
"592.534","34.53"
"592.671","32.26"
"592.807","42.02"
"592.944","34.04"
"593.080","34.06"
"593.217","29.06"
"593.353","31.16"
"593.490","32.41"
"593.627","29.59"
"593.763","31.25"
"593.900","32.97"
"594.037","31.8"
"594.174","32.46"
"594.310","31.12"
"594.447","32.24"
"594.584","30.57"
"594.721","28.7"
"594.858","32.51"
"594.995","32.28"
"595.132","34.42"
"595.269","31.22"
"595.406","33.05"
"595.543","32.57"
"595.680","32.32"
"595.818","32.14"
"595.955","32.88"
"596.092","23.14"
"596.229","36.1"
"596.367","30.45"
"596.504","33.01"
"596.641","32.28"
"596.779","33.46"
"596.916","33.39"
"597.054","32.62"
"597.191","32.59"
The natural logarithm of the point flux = 3.44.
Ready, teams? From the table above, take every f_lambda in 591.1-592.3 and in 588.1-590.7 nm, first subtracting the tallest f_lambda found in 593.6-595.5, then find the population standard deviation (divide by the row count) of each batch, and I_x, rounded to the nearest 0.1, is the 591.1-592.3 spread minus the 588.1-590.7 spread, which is -0.8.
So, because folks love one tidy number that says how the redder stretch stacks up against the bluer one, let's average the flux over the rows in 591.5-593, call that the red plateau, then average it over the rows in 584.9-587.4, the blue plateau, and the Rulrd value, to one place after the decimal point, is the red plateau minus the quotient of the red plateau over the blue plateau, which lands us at 32.4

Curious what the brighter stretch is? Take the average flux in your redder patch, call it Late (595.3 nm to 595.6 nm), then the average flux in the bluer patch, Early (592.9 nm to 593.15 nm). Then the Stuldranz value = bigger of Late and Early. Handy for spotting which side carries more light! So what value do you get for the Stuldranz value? 34.0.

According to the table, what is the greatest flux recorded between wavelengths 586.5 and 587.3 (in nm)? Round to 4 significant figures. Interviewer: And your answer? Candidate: 33.55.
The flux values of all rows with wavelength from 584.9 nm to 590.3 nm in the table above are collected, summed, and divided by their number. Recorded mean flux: 30.1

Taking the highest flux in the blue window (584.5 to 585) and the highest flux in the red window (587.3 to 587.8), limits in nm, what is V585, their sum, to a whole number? 72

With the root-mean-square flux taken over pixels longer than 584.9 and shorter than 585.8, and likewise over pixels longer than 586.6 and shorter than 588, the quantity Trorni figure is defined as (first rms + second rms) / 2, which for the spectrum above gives 32.6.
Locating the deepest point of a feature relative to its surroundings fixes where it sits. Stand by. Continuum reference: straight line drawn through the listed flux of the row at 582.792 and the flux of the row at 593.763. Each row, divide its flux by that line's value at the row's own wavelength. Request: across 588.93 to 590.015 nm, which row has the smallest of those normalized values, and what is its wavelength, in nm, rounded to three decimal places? 589.269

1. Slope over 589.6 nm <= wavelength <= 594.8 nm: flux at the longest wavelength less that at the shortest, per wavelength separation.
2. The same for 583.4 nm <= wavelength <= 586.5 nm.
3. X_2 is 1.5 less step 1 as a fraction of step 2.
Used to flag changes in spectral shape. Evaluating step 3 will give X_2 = 3.1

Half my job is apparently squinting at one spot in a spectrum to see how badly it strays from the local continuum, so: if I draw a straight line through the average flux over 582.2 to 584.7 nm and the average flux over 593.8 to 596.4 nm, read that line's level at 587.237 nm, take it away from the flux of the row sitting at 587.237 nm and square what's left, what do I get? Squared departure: 0.2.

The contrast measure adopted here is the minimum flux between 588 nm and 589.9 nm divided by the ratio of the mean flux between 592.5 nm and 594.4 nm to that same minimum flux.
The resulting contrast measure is 15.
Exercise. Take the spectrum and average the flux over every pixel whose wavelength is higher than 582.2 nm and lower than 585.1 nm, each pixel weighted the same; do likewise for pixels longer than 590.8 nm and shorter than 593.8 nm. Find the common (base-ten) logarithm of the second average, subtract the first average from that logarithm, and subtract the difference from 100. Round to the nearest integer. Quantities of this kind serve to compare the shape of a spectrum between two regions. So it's 132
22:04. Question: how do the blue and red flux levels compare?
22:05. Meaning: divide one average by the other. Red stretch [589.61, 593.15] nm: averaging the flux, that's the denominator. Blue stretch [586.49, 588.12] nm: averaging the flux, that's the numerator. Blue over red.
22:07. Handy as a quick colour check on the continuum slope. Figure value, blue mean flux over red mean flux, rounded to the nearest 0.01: 1.01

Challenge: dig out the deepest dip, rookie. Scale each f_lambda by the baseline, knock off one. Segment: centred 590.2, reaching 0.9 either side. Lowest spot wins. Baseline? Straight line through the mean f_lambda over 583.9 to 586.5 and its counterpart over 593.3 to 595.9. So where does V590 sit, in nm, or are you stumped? 589.676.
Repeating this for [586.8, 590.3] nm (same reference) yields 589.269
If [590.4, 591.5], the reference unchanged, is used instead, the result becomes 590.899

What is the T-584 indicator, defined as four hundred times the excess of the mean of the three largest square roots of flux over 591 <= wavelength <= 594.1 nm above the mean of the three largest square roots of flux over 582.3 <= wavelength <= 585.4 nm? 76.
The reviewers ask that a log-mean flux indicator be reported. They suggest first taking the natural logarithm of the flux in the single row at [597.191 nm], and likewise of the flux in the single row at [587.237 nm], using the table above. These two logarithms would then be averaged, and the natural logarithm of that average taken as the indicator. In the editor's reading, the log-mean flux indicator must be 1.25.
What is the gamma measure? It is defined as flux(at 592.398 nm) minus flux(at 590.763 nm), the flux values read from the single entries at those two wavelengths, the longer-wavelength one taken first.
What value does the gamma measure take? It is -0.4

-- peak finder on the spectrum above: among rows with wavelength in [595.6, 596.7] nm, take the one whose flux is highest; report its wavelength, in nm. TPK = 596.229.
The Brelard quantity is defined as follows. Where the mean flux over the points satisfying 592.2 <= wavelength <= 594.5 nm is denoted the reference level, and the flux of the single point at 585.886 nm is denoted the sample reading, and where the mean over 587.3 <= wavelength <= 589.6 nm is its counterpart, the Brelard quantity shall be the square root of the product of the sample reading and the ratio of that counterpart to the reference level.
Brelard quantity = 5.49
